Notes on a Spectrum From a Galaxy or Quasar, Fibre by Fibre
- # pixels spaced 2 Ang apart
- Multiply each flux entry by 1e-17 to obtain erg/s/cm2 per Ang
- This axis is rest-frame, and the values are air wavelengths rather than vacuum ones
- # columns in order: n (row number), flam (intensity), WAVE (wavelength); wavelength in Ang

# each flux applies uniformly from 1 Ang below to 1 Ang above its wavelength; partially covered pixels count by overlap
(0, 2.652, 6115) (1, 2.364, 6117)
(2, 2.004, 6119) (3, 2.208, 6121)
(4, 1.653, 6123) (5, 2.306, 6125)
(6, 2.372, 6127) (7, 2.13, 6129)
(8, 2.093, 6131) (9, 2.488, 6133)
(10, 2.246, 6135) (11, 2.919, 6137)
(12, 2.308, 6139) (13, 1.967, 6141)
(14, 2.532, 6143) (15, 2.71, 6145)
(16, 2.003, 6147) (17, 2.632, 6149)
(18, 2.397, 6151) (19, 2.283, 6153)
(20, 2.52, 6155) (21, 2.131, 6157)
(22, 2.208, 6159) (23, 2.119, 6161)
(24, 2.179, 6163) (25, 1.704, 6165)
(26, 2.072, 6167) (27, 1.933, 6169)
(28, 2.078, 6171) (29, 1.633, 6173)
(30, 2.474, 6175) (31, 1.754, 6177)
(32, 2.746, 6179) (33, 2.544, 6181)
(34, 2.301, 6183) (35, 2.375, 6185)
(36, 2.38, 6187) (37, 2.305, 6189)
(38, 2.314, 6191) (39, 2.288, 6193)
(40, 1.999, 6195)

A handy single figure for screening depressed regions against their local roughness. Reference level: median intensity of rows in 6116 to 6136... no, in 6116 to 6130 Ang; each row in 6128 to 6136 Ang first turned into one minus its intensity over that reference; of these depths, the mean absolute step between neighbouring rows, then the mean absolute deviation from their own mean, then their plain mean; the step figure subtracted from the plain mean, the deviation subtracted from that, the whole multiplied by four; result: -0.70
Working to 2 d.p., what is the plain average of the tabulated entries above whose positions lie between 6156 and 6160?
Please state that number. 2.17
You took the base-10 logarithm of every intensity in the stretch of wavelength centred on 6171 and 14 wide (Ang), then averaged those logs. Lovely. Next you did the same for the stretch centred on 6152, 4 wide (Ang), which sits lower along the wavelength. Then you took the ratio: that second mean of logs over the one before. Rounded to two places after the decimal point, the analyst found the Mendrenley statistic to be 1.29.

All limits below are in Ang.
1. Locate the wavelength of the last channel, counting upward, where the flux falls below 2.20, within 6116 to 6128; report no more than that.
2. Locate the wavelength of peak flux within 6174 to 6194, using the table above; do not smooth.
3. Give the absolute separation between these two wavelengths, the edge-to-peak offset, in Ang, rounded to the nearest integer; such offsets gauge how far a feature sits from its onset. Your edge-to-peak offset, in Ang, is 56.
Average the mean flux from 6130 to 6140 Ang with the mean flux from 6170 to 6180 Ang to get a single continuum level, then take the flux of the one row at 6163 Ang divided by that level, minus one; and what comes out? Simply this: -0.04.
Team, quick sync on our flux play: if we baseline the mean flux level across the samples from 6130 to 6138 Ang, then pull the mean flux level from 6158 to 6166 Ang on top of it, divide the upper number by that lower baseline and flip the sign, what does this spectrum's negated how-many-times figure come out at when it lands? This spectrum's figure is -0.84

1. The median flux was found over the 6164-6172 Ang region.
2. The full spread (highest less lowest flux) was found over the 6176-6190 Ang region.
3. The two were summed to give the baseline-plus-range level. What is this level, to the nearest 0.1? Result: 3.0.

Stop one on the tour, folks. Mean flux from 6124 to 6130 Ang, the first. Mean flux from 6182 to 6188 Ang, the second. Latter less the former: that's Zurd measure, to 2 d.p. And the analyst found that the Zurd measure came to 0.08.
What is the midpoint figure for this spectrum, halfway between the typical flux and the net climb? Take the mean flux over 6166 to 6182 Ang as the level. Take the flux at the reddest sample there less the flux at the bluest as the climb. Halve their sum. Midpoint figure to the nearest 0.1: 1.3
